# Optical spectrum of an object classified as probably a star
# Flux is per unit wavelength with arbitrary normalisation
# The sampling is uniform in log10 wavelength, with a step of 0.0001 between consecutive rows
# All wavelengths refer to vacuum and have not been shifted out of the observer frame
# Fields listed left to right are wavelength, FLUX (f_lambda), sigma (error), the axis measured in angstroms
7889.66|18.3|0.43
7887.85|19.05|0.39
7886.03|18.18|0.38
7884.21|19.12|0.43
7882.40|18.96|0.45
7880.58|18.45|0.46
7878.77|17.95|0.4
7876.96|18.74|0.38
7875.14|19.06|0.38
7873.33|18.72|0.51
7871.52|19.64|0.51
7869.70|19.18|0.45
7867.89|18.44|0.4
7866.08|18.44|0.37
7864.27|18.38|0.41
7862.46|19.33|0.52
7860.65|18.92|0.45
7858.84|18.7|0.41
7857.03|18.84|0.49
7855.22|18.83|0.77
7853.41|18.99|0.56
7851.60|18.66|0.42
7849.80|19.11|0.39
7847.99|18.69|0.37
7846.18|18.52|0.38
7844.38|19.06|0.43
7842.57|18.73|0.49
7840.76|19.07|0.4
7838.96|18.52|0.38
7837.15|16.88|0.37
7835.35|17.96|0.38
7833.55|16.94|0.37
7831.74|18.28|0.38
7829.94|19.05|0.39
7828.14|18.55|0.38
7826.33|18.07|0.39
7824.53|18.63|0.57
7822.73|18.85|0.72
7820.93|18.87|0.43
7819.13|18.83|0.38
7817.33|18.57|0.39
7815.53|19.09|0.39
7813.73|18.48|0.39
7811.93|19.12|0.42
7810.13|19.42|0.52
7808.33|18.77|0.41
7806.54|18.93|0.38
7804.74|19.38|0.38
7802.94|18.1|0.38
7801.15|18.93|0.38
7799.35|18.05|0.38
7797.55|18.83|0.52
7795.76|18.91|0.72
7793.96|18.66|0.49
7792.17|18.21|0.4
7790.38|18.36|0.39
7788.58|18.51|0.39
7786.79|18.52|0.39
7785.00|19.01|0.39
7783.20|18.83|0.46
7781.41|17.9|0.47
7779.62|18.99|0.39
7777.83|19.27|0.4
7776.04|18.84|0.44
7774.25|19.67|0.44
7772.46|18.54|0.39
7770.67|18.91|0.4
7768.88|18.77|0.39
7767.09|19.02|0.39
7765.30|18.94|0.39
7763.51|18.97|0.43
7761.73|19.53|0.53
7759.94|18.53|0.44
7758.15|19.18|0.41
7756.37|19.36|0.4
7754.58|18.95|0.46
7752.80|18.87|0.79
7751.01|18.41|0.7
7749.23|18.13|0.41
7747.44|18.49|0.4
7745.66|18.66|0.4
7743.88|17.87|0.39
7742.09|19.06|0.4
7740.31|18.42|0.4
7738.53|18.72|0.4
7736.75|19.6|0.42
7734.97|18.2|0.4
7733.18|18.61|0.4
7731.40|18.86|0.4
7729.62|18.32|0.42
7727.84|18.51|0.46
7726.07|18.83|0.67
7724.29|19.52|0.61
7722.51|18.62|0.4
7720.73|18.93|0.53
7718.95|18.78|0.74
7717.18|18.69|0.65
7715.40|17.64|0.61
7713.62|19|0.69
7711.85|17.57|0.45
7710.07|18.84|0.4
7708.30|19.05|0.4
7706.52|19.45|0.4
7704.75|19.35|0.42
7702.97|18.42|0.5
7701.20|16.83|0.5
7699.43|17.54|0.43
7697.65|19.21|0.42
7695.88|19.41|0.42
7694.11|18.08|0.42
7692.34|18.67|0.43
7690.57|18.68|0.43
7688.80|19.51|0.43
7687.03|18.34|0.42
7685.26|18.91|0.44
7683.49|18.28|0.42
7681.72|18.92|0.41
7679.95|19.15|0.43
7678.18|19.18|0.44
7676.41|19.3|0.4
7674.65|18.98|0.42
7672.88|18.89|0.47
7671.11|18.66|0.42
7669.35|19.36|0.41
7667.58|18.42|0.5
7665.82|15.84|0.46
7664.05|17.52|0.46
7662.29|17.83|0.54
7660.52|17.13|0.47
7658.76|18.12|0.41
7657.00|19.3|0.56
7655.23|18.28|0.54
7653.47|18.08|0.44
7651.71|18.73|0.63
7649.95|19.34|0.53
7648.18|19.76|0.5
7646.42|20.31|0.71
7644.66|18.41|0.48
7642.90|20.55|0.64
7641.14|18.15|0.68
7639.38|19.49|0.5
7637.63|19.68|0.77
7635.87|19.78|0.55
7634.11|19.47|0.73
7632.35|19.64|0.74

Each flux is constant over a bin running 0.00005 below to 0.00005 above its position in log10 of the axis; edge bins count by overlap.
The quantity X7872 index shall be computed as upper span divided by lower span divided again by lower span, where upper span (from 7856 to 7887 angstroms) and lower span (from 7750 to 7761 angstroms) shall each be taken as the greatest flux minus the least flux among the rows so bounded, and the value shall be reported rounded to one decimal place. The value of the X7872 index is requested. 1.9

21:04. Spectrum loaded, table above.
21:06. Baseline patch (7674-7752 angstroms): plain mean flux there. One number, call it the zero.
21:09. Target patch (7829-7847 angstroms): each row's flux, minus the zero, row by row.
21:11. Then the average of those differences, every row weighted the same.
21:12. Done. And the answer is -0.37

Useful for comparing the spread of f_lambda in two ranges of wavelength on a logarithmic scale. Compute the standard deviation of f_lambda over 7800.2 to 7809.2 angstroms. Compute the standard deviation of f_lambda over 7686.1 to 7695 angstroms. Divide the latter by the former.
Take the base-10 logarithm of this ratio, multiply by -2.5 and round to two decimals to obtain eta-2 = -0.16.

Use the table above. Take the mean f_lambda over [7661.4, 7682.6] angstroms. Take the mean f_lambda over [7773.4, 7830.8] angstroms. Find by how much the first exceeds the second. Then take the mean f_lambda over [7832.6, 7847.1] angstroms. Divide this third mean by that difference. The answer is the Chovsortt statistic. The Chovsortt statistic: -72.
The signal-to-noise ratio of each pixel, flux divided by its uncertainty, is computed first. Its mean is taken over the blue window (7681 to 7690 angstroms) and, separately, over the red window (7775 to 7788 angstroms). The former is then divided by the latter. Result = 1.0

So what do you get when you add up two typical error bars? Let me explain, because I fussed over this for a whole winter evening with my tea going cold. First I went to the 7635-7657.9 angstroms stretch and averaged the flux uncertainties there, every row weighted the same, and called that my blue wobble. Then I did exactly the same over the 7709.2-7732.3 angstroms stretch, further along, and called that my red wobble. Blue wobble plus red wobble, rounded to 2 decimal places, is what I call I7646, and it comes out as 1.12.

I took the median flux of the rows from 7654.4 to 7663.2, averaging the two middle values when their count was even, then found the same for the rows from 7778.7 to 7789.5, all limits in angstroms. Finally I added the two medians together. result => 36.8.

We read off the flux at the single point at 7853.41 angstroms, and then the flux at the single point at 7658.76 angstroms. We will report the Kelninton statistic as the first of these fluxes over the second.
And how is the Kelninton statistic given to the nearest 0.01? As 1.05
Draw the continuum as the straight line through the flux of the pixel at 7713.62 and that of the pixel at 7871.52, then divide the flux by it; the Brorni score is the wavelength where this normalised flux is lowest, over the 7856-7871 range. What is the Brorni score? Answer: 7864.27 angstroms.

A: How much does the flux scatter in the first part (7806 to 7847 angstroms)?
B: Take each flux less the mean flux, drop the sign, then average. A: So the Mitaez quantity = 0.43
